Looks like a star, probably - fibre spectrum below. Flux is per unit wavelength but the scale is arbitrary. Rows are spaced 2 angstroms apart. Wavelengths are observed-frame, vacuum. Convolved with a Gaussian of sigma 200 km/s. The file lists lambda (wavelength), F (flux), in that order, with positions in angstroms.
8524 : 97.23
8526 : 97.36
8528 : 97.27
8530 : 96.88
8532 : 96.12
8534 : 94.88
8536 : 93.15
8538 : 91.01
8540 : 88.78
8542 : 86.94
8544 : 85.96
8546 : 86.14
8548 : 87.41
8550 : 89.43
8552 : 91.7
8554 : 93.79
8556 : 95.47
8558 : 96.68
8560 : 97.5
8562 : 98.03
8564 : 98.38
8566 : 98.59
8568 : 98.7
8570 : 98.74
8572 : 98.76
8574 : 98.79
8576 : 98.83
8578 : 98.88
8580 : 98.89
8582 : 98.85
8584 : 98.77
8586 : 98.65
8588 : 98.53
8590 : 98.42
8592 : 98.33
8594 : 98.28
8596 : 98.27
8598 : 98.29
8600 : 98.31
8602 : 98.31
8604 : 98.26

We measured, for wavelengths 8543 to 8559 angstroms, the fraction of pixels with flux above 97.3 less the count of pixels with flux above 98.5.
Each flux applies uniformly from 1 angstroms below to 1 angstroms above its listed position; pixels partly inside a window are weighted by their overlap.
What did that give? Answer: 0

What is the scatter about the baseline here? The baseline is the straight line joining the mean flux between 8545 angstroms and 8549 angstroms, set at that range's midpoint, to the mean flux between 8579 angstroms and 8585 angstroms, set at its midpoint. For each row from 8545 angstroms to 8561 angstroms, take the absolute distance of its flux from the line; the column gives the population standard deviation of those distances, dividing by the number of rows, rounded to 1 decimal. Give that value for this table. 2.4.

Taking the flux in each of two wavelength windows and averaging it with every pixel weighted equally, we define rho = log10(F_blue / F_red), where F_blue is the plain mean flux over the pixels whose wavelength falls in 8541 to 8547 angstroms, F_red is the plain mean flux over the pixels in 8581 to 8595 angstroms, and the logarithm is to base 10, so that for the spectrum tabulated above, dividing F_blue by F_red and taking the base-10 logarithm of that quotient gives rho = -0.057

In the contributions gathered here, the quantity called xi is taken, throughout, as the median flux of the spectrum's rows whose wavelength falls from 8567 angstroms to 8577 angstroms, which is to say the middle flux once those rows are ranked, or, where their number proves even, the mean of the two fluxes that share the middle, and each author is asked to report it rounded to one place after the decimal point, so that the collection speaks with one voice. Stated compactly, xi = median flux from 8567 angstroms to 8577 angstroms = 98.8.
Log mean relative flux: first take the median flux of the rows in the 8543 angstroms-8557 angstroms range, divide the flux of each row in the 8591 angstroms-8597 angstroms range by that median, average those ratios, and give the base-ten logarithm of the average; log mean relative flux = 0.041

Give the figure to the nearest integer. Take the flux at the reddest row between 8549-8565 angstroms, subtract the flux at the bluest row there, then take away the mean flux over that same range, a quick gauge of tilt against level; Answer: -86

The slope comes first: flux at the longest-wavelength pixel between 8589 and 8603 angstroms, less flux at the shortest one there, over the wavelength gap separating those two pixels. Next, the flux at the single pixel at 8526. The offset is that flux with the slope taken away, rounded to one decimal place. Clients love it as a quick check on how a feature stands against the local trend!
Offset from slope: 97.4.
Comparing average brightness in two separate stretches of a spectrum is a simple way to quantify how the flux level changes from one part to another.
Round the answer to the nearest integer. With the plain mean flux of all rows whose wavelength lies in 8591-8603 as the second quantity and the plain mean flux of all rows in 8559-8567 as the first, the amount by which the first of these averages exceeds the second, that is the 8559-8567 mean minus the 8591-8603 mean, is 0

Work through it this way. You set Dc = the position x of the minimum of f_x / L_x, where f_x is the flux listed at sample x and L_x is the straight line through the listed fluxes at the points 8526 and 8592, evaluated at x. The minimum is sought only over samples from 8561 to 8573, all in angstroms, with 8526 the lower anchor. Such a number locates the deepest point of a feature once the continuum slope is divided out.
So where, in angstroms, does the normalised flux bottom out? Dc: 8562 angstroms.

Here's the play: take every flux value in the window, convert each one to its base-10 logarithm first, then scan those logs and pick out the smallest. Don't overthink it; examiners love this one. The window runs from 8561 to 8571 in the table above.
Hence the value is 1.99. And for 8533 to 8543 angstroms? 1.94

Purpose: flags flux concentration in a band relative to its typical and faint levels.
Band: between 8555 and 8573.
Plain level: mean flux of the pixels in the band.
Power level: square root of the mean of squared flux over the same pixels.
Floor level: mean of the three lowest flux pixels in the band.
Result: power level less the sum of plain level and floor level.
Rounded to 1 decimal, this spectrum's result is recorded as -96.5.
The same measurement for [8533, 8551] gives -86.3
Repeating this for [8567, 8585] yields -98.7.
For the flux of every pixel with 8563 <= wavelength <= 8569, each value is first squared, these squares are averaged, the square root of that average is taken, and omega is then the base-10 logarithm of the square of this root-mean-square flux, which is 3.99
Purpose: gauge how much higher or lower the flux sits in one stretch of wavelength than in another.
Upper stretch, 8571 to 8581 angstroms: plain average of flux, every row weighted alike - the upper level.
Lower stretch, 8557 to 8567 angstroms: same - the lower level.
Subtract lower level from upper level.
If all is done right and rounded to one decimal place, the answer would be 1.0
